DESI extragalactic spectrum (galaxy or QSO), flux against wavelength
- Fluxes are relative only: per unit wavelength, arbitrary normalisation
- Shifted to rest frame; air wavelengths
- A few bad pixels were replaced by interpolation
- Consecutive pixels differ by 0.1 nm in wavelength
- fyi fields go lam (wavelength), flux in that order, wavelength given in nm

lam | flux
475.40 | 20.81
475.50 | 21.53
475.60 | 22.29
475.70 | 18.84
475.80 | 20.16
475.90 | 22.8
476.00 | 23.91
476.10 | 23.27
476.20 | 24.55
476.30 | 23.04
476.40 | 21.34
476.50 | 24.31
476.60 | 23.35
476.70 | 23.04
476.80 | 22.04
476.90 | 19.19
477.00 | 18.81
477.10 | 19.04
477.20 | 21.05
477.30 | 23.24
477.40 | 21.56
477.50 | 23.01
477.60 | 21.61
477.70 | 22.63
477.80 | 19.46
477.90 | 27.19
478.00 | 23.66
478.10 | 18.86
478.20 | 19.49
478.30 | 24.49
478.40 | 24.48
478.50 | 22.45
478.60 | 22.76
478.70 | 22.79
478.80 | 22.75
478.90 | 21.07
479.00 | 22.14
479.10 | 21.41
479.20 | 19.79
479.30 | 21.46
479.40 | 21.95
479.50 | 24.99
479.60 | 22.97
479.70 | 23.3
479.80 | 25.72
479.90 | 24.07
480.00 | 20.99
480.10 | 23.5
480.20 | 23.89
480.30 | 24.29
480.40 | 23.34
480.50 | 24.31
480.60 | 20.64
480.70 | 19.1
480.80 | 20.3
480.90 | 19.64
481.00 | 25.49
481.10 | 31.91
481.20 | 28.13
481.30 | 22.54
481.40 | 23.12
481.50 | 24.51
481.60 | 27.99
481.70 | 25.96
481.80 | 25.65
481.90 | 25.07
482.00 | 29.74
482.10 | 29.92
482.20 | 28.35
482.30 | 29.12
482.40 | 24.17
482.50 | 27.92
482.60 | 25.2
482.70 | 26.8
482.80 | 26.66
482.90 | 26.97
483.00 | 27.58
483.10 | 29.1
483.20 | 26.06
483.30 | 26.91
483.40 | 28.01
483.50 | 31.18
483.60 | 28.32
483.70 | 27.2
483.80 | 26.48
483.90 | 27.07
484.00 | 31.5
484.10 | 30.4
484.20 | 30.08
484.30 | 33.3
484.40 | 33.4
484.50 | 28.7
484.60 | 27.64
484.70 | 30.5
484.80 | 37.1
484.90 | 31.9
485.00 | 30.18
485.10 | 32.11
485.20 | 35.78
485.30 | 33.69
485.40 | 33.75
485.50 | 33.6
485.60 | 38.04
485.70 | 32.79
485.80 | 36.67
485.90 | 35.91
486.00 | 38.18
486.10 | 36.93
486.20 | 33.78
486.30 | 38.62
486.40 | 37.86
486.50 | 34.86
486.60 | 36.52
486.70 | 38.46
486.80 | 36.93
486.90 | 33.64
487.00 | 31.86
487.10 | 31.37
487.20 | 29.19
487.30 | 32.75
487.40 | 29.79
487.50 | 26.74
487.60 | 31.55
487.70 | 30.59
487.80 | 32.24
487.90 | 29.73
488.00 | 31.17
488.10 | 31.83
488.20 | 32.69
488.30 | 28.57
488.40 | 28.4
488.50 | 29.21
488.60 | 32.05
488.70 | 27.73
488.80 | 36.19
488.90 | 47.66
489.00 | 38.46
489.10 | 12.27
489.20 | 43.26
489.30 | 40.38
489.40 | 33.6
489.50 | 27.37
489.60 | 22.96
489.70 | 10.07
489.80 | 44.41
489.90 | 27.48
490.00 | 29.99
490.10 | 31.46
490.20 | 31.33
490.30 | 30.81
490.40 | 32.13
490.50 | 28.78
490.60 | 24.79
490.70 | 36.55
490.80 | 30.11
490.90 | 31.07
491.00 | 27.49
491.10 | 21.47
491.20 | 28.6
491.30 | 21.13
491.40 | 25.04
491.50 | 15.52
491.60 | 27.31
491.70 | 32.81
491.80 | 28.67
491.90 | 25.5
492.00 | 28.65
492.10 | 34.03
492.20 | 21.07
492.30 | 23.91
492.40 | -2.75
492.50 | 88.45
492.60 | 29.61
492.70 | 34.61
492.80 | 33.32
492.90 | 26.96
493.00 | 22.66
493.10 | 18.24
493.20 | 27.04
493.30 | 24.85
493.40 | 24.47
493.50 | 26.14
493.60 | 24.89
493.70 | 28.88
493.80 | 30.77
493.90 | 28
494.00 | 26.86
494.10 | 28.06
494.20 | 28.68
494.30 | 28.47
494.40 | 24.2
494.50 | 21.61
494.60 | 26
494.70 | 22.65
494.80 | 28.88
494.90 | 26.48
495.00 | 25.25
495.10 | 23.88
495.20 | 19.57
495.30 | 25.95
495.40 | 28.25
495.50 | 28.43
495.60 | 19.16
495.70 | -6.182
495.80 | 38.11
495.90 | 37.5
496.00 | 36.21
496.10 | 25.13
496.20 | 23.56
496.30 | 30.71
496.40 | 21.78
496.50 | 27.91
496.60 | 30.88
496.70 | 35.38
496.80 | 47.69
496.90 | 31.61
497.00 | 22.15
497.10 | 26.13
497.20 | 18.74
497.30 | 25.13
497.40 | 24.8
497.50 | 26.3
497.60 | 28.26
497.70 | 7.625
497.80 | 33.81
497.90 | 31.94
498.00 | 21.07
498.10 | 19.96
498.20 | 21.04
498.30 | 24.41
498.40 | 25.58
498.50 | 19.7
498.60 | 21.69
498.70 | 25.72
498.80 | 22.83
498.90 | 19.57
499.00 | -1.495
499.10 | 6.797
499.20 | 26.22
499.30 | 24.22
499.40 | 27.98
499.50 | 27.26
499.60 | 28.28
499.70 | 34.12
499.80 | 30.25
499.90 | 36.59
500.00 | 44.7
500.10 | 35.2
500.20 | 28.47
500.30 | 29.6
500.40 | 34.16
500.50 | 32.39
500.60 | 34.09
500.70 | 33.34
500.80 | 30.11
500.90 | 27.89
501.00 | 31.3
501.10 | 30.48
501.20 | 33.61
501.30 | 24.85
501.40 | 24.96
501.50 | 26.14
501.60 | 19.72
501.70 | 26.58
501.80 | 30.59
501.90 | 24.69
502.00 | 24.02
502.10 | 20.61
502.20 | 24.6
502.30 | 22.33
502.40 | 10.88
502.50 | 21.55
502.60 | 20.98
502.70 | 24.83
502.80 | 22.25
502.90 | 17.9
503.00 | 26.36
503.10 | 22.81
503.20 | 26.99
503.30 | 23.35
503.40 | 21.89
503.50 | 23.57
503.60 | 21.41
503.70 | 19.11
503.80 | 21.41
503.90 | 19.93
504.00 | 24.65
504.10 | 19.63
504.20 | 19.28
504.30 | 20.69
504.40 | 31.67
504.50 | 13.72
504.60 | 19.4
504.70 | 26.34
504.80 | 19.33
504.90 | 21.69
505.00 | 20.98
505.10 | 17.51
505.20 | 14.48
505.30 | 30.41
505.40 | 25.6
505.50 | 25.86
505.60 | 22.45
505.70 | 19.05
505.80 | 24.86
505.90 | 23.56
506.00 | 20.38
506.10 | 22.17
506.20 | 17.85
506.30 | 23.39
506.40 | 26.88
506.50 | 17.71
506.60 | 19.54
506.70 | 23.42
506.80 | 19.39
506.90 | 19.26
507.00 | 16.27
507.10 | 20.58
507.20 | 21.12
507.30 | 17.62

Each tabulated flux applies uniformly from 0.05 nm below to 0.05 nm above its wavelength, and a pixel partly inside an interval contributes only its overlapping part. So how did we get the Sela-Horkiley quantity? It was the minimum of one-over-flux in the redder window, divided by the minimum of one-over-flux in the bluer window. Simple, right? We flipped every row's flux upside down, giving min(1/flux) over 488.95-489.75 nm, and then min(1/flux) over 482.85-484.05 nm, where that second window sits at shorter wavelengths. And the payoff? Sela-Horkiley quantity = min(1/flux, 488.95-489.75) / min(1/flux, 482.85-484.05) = 0.7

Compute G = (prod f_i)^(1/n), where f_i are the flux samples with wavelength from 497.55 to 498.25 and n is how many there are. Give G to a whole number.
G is 21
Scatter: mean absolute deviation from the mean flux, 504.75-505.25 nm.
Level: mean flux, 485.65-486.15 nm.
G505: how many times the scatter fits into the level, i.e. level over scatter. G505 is 16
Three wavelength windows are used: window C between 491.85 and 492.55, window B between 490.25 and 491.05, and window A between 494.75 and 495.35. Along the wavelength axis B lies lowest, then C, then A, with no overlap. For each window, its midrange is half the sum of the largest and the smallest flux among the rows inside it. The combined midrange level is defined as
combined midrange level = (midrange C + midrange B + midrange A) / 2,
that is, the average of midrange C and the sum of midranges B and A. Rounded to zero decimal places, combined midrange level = 49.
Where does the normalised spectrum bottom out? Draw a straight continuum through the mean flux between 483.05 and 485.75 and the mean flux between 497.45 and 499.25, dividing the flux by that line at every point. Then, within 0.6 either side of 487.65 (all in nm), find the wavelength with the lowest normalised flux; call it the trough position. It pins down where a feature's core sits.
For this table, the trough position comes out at 487.50 nm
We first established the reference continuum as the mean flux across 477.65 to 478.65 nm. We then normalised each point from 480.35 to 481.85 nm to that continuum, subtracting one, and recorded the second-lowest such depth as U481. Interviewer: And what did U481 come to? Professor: -0.13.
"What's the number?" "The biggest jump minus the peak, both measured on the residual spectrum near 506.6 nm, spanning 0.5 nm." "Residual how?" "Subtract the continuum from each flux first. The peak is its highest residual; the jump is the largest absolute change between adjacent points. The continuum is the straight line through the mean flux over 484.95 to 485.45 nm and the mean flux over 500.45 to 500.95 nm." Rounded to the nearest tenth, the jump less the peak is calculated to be 13.3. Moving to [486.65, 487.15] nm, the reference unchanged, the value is -2.2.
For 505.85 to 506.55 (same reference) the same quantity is 13.3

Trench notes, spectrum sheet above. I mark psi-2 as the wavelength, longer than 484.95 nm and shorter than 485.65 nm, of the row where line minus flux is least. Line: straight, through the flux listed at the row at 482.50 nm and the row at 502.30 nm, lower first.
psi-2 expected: 485.60 nm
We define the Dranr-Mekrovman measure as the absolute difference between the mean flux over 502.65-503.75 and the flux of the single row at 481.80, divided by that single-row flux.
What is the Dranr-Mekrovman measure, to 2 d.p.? 0.11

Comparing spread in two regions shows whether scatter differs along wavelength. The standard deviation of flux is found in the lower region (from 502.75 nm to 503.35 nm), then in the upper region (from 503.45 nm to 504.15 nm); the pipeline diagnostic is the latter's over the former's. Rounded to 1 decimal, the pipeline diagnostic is 0.6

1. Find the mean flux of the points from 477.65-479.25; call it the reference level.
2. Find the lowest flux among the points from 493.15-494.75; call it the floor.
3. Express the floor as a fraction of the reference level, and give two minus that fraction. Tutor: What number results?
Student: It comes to 1.03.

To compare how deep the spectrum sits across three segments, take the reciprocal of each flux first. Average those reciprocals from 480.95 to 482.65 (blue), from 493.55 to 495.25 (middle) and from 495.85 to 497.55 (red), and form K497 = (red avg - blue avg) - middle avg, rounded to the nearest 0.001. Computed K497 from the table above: -0.040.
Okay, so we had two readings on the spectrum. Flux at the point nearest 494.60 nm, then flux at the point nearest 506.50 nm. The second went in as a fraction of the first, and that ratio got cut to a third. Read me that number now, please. 0.23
